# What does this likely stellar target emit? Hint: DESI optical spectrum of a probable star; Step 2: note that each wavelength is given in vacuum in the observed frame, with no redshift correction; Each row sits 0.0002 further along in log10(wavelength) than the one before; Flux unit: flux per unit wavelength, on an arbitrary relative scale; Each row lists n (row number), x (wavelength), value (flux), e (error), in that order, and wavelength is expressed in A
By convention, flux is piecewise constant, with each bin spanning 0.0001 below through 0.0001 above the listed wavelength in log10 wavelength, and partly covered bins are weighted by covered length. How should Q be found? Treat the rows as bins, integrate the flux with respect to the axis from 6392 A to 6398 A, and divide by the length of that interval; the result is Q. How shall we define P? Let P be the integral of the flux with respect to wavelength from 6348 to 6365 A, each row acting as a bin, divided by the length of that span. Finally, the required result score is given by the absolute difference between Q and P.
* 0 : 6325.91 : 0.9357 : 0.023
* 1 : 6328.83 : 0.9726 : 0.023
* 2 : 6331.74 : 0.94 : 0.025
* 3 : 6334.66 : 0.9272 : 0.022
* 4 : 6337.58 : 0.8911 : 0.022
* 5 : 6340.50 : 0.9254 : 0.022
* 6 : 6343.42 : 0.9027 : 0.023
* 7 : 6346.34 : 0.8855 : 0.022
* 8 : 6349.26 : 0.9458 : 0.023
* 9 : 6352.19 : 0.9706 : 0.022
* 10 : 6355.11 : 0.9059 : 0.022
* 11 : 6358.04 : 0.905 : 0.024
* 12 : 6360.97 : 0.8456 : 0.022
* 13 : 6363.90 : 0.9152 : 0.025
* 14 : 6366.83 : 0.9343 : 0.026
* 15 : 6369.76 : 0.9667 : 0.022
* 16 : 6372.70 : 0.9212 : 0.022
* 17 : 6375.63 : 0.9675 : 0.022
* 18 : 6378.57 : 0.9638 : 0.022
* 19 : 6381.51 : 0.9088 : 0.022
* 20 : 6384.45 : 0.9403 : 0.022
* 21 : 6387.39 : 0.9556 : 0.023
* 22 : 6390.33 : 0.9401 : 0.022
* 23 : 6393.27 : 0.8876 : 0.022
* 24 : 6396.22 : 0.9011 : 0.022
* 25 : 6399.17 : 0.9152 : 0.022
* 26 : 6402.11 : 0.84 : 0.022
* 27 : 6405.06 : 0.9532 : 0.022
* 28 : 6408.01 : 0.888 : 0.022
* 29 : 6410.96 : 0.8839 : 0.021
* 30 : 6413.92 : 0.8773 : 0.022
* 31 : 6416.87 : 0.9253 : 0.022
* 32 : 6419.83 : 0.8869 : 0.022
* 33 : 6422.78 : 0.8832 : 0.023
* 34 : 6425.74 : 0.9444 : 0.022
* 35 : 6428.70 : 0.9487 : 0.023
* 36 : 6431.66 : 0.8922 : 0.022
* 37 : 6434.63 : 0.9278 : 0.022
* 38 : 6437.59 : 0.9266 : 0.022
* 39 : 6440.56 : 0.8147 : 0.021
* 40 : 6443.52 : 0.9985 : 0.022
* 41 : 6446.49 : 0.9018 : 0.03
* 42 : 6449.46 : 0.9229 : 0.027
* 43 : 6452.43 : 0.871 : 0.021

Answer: 0.02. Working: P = 0.91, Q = 0.894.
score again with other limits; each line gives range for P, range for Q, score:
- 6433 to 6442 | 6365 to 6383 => 0.05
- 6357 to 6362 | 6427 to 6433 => 0.05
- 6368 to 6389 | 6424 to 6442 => 0.04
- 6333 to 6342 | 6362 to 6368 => 0.00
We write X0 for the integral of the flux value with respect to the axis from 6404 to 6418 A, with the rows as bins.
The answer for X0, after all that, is 12.7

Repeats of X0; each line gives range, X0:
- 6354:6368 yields 12.6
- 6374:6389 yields 14.2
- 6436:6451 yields 13.7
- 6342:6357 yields 13.8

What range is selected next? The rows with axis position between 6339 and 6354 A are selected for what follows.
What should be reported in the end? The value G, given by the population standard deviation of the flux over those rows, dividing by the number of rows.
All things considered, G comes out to 0.030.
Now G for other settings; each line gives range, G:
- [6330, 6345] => 0.018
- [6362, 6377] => 0.022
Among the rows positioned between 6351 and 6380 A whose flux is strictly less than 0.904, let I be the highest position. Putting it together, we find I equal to 6360.97 A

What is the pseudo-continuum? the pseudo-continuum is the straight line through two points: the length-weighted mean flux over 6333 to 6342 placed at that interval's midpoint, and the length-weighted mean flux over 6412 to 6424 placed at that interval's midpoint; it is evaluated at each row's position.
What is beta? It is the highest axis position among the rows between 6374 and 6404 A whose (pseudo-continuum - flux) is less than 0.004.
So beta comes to 6399.17 A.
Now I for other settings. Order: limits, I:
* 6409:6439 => 6431.66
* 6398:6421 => 6419.83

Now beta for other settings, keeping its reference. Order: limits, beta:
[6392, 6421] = 6416.87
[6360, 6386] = 6384.45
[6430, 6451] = 6449.46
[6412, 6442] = 6437.59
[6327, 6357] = 6355.11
